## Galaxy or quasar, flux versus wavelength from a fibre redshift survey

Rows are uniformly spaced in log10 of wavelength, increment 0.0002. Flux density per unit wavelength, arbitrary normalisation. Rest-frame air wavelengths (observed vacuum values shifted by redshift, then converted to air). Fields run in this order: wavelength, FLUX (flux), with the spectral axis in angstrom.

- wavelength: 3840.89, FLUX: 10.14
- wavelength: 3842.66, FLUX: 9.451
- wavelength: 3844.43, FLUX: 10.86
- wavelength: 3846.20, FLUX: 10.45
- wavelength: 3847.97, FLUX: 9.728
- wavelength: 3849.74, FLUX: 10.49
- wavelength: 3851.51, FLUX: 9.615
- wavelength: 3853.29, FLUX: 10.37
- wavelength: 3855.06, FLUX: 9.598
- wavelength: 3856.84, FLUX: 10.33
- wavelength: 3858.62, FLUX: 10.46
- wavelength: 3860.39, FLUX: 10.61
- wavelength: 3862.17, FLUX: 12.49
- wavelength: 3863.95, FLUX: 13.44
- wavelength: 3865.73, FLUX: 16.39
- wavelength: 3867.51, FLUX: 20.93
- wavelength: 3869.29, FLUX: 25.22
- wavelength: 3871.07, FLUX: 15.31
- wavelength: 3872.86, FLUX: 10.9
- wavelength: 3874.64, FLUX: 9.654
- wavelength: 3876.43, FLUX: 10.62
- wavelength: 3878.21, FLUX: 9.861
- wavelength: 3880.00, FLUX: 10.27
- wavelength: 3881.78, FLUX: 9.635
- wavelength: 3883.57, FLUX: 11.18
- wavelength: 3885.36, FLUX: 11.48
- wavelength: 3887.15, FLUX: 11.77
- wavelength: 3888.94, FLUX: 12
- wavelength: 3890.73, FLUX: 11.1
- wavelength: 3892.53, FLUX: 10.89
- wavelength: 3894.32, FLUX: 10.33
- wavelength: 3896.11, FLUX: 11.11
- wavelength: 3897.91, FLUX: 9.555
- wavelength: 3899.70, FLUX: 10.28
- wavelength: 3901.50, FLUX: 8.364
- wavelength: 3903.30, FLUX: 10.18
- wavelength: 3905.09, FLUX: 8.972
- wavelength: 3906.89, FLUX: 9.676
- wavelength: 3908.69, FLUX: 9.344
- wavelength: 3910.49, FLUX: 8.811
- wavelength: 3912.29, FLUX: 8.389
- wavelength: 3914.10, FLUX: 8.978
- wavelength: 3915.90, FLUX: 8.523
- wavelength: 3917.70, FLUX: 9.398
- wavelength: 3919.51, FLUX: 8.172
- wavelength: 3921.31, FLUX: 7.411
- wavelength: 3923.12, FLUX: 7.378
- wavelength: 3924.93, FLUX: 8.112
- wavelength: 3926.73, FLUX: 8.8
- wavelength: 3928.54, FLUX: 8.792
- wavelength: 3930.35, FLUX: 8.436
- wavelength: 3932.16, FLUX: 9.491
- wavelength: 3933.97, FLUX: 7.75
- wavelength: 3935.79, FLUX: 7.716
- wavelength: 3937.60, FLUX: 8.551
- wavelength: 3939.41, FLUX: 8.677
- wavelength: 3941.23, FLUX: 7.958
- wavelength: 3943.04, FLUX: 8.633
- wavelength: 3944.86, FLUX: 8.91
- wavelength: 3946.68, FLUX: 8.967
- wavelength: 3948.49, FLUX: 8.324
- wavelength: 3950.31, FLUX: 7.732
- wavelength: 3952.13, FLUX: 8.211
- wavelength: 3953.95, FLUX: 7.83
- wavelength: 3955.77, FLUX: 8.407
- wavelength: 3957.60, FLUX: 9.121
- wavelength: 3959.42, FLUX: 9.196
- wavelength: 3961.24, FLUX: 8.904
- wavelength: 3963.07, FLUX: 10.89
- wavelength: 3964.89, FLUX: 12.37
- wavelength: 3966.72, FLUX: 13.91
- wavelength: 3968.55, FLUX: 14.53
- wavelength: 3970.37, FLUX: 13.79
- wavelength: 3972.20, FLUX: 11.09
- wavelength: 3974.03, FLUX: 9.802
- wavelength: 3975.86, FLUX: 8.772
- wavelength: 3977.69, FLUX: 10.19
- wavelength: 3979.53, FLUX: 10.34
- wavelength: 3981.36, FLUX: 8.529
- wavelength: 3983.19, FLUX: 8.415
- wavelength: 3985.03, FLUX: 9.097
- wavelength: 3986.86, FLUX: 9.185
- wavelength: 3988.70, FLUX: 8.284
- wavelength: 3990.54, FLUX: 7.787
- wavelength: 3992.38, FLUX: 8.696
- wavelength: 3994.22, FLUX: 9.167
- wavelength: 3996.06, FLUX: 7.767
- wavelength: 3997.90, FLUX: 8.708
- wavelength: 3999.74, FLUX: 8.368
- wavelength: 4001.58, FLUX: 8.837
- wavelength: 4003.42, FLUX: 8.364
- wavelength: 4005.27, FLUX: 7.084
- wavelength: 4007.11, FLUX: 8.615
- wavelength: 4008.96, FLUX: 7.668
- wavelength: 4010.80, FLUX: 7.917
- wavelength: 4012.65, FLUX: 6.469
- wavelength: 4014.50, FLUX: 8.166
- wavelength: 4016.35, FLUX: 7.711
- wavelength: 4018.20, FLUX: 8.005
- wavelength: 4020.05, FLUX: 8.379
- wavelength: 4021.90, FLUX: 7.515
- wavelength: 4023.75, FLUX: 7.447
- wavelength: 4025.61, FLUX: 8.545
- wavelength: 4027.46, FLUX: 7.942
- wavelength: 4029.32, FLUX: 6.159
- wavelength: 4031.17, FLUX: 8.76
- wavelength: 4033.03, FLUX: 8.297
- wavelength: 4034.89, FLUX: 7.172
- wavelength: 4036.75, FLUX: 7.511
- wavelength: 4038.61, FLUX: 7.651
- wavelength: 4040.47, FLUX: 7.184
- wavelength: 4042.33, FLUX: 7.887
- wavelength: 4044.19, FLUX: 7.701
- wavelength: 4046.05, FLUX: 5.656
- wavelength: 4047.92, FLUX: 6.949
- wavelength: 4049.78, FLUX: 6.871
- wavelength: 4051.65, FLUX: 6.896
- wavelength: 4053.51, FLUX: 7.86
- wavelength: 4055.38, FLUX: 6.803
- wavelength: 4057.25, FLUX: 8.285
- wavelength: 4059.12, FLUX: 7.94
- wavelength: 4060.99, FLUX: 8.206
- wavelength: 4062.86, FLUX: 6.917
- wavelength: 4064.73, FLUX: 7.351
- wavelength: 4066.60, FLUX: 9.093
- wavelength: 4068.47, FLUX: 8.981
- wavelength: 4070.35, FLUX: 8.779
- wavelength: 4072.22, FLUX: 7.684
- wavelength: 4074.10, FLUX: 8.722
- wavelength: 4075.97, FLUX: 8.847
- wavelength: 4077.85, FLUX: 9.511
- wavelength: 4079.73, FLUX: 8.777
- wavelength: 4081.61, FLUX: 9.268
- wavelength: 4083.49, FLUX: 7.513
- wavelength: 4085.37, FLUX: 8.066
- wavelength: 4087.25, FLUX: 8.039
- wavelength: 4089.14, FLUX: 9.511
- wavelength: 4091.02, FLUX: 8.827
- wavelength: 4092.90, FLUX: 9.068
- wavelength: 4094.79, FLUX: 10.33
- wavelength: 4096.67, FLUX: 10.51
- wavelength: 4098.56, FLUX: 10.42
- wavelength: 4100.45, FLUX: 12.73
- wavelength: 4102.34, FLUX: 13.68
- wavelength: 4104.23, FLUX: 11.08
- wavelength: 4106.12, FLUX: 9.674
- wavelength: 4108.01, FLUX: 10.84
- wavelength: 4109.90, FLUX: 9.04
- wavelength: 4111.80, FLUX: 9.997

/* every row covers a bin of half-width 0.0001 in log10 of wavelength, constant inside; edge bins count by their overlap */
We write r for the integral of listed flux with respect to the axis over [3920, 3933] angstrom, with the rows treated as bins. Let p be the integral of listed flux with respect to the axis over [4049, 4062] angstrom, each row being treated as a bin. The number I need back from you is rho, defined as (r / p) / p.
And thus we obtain 0.0112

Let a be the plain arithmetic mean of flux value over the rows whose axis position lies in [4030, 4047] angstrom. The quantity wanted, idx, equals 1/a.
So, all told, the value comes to 0.13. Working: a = 7.5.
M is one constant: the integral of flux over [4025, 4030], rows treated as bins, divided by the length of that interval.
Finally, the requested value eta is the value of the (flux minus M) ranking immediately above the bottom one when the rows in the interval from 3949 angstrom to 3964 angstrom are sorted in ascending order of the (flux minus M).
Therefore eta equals 0.3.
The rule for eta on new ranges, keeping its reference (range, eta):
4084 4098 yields 0.5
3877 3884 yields 2.3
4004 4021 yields -0.5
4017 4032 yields -0.1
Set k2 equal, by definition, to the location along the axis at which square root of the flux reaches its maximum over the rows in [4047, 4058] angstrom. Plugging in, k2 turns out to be 4057.25 angstrom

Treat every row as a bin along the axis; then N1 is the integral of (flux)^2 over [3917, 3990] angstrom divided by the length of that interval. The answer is 88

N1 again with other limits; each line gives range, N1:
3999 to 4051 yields 59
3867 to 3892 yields 180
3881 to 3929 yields 93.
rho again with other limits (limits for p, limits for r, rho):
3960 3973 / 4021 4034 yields 0.0041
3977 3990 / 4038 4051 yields 0.0066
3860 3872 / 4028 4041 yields 0.0025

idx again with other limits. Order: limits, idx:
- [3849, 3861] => 0.10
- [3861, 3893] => 0.08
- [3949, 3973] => 0.10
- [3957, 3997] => 0.10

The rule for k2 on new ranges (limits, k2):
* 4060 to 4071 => 4066.60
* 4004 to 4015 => 4007.11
